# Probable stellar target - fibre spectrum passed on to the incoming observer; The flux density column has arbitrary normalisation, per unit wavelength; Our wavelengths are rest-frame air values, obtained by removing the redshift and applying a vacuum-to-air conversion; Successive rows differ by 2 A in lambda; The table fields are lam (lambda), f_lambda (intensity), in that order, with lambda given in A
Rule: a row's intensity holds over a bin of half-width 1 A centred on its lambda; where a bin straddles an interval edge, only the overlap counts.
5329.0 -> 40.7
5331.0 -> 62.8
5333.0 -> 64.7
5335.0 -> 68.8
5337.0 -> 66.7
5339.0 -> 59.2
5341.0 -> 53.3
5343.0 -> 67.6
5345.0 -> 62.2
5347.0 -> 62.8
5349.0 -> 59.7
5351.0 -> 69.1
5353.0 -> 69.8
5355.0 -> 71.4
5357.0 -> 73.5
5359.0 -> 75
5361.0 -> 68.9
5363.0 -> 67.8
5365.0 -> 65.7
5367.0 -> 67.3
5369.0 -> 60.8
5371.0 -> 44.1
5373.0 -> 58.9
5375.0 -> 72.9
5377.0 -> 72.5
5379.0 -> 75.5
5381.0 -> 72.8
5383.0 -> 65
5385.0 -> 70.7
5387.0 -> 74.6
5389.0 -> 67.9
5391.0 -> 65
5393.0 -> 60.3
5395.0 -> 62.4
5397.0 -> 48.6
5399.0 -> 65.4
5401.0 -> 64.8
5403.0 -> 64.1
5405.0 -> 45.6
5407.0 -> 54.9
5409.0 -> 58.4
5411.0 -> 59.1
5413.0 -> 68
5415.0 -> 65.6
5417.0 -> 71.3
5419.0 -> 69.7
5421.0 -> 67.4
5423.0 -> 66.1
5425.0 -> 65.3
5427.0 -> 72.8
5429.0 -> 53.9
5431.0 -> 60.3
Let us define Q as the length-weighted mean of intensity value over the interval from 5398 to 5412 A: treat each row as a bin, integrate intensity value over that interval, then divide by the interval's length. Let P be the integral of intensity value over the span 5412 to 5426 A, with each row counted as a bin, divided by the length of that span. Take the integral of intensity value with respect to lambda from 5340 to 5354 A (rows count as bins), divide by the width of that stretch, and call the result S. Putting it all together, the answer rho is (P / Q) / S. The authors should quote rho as 0.018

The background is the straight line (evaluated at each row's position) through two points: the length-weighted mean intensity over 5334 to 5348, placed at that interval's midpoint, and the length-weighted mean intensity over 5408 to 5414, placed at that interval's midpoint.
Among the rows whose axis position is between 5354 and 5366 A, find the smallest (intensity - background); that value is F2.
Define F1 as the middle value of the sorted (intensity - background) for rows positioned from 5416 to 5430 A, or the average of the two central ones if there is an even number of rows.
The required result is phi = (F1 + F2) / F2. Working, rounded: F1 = 5.7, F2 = 3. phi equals 2.8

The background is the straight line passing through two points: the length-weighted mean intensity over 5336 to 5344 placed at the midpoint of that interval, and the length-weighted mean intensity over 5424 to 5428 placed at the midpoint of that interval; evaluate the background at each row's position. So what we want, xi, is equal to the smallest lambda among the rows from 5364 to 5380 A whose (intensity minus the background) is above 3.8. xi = 5375.0 A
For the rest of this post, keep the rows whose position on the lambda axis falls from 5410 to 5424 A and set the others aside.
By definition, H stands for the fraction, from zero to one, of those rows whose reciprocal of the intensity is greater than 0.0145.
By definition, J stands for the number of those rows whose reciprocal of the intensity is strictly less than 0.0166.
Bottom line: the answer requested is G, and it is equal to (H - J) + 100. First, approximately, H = 0.7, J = 6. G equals 94.7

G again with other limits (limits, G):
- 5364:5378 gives 95.7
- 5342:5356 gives 94.6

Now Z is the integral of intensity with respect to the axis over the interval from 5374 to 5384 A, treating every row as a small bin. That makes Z 717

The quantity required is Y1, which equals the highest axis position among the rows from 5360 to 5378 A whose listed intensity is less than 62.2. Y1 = 5373.0 A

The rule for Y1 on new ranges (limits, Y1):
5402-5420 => 5411.0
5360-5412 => 5411.0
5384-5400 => 5397.0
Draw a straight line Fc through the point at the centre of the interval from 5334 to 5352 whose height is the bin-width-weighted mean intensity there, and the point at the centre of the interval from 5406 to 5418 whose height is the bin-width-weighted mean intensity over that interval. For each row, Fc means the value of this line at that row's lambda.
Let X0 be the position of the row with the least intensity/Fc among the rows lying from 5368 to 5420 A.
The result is 5371.0 A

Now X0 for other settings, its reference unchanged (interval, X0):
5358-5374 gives 5371.0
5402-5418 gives 5405.0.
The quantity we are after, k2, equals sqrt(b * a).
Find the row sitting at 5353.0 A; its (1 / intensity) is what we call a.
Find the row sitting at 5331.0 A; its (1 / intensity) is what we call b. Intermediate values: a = 0.0143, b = 0.0159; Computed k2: 0.0151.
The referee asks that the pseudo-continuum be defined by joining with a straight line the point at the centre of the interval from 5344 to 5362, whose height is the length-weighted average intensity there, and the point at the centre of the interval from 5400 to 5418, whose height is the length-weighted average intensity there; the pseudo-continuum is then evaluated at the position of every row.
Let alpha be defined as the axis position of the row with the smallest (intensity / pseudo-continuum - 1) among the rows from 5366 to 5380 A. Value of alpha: 5371.0 A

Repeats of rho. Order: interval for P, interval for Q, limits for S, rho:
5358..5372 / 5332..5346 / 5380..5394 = 0.015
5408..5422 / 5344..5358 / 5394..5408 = 0.017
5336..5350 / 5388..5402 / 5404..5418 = 0.016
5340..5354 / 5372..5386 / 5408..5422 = 0.014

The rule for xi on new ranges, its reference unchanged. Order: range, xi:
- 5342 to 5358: 5343.0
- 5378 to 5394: 5379.0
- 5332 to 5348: 5335.0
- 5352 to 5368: 5353.0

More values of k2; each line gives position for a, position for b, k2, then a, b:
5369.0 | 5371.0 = 0.0193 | 0.0164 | 0.0227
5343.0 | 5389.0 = 0.0148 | 0.0148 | 0.0147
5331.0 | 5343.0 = 0.0153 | 0.0159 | 0.0148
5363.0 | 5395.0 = 0.0154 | 0.0147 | 0.0160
